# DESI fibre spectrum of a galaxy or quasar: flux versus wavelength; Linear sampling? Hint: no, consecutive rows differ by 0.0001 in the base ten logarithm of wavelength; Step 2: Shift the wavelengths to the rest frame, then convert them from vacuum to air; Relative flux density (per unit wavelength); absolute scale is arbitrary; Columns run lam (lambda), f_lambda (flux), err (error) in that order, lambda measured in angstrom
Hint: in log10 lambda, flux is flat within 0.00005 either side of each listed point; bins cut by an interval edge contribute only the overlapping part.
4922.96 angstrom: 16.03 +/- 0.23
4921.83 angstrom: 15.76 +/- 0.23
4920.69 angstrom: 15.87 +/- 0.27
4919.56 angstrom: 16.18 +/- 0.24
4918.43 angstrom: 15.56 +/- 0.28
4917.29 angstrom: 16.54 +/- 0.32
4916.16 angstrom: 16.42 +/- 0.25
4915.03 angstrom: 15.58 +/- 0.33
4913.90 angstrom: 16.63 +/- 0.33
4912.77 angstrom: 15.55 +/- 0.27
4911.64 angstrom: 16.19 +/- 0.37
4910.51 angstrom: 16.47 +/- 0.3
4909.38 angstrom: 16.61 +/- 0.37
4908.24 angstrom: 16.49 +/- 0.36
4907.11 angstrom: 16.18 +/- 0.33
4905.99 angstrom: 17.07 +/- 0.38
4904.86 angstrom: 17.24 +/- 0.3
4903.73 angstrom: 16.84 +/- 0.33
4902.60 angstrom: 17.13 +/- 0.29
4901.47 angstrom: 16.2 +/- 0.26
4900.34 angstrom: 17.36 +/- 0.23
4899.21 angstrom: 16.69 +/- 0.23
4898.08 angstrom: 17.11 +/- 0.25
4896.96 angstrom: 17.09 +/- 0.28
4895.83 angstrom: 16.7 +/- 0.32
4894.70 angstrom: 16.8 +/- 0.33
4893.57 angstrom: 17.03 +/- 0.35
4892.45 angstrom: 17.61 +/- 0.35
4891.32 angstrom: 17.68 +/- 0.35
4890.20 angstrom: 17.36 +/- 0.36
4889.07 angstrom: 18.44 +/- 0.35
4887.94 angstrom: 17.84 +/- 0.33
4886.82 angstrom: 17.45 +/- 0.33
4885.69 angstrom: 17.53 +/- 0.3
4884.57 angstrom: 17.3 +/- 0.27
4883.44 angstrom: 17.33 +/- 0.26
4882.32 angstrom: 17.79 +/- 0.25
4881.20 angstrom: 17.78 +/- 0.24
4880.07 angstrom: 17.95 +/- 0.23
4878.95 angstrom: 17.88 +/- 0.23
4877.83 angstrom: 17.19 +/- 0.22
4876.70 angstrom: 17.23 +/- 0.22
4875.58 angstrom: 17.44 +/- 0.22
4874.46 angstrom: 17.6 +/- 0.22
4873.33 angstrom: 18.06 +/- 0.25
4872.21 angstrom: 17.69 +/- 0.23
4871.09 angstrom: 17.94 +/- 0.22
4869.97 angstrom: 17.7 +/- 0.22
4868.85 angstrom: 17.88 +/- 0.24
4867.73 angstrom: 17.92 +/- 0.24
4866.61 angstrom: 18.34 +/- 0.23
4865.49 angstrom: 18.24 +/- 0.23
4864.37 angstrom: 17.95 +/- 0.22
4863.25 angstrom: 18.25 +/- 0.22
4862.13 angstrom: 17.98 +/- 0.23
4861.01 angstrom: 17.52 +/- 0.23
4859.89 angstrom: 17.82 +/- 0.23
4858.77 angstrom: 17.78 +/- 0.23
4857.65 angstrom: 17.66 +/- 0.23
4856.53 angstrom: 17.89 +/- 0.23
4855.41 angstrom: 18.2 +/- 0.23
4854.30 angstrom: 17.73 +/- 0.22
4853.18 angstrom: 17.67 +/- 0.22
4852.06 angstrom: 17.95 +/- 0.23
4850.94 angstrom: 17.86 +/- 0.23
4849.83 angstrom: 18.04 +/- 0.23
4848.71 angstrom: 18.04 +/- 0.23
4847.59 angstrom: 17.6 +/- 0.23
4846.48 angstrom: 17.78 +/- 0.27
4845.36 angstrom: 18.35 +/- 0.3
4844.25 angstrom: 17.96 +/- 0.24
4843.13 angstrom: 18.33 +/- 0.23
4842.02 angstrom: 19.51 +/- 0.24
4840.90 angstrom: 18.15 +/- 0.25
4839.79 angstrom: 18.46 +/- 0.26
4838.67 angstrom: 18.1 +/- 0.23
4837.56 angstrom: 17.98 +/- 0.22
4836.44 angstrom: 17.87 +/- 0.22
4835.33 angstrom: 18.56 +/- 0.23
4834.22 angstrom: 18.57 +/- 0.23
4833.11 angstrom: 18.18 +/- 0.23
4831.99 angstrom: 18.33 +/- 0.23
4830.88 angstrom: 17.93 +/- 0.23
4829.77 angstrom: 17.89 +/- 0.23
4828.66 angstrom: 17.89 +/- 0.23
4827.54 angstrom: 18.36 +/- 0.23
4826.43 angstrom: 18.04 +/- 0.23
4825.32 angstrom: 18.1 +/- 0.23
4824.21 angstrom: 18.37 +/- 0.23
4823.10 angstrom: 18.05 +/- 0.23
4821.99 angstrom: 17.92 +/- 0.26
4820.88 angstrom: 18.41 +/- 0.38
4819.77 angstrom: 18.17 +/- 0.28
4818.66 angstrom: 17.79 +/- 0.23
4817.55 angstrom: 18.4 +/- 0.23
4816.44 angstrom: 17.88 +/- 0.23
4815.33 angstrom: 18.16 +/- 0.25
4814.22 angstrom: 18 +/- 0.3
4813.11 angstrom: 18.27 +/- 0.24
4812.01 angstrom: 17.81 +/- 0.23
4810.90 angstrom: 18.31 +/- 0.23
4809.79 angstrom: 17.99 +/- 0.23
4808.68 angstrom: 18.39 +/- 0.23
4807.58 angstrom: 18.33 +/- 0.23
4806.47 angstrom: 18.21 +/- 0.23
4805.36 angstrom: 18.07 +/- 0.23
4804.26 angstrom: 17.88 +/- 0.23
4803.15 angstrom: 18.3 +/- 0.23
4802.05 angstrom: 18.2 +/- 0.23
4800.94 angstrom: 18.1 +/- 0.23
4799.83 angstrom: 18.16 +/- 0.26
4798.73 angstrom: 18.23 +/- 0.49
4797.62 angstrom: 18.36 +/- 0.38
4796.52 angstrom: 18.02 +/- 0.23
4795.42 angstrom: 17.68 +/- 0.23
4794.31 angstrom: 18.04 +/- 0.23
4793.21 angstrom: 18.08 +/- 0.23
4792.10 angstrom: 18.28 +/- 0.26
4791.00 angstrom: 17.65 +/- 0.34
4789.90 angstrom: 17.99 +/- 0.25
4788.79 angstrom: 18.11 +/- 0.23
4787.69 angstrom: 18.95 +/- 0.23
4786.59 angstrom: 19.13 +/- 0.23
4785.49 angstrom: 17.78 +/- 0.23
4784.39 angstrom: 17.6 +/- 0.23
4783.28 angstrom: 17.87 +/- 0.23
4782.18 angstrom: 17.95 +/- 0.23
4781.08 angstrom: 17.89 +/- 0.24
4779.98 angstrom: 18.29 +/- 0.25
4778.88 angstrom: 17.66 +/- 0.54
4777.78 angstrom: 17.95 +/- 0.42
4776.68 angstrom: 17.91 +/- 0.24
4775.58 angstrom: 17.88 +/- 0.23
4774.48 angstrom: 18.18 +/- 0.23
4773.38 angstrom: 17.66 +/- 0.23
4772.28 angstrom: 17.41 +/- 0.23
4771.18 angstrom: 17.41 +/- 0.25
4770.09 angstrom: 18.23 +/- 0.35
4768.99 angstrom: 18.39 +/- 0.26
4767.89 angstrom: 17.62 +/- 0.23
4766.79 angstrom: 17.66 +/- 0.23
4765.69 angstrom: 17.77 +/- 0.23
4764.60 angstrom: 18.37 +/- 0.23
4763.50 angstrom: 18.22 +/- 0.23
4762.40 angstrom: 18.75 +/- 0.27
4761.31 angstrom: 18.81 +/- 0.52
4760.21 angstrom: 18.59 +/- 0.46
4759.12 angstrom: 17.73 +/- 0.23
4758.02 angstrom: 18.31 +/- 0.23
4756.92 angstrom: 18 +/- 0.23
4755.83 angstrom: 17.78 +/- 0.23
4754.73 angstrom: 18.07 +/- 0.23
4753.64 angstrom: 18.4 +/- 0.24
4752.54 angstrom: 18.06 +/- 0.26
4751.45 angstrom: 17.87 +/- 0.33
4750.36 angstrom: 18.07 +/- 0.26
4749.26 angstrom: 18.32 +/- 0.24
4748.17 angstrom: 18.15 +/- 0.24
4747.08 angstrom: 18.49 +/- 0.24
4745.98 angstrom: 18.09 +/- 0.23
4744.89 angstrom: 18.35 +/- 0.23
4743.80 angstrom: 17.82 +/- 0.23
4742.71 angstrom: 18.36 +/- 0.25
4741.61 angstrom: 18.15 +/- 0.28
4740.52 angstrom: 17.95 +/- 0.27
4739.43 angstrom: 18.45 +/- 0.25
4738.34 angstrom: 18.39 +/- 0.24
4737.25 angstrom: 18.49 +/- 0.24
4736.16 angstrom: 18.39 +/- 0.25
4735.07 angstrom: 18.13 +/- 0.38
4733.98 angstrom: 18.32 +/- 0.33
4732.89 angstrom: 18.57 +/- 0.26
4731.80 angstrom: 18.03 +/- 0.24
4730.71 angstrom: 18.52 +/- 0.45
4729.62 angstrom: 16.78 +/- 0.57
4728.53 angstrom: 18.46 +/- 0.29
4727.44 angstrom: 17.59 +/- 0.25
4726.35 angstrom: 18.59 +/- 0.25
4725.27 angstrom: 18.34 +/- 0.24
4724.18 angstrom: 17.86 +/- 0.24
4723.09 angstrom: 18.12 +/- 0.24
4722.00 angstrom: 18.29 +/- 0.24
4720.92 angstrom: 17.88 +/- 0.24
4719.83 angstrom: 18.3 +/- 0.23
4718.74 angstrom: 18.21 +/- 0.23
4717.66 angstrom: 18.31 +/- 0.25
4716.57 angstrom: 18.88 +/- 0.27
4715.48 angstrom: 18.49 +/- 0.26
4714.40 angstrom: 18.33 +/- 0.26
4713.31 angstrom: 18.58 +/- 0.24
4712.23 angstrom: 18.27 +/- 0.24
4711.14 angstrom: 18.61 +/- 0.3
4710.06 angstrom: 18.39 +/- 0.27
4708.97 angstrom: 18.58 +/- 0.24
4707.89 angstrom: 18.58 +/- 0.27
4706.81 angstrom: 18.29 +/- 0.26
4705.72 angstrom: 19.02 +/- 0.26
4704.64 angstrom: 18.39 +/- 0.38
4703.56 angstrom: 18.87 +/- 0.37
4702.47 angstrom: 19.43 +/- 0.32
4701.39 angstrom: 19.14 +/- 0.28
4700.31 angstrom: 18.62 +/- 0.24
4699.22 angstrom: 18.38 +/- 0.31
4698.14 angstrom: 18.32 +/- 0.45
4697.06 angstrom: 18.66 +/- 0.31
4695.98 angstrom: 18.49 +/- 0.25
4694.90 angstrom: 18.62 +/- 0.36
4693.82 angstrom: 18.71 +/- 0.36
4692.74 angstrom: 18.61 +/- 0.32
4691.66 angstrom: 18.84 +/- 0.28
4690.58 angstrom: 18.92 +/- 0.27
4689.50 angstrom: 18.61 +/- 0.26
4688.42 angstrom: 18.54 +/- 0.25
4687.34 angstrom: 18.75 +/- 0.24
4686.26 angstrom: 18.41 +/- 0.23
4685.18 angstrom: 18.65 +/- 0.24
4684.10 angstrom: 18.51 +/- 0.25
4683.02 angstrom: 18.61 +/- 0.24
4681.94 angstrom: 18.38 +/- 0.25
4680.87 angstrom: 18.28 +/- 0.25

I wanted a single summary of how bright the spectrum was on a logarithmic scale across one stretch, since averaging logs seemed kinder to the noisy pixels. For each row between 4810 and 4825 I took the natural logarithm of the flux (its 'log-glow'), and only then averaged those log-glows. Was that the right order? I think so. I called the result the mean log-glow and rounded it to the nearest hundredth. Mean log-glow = 2.90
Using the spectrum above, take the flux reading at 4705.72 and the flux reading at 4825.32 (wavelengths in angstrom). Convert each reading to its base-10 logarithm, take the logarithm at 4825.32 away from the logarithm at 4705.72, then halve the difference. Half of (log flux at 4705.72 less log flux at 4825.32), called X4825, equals 0.011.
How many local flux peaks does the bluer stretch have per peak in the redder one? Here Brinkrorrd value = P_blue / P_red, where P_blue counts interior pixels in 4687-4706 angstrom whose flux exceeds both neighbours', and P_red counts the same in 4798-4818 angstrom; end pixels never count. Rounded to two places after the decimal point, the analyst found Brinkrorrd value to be 0.80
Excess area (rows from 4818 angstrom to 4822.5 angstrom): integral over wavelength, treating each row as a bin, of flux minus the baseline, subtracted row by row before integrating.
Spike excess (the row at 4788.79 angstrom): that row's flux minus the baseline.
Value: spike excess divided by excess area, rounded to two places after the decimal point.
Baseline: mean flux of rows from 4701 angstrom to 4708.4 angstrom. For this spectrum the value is 0.21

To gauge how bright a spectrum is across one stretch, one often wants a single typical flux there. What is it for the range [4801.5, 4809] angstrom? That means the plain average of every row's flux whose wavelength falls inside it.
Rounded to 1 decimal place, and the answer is 18.2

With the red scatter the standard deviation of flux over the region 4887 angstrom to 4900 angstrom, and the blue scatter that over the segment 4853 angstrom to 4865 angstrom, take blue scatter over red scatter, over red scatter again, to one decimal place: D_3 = 0.8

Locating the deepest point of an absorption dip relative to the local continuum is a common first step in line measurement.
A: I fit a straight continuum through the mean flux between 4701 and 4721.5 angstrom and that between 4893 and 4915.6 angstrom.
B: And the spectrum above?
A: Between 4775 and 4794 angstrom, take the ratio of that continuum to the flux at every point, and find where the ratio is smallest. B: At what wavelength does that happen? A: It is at 4786.59 angstrom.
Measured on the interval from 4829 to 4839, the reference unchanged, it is 4835.33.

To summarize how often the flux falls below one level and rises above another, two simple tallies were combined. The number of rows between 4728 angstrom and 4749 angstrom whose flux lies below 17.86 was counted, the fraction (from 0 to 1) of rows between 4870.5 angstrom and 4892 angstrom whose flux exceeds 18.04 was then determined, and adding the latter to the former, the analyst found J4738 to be 2.1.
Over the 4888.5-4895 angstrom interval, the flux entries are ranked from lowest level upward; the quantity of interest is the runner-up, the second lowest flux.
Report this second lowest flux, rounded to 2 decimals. 17.03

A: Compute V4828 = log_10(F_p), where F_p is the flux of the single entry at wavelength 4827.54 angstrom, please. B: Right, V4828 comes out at 1.26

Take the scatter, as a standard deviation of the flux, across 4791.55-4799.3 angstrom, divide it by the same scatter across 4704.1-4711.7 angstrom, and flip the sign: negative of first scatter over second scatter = -0.94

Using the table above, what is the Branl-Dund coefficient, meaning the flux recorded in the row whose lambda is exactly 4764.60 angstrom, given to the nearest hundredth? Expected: 18.37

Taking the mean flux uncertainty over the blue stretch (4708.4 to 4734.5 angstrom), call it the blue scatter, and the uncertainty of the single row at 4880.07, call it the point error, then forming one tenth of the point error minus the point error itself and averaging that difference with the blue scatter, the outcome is 0.035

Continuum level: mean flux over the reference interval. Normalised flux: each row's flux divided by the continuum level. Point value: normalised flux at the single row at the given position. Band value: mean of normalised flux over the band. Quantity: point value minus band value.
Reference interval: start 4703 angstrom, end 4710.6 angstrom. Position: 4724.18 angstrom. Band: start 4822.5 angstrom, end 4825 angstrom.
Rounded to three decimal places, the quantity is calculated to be -0.019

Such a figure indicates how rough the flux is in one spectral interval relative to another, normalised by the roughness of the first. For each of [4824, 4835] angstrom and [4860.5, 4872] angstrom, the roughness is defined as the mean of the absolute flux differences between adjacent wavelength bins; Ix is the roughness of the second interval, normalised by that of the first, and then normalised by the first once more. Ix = 4.7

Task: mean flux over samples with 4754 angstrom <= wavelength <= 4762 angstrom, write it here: 18.2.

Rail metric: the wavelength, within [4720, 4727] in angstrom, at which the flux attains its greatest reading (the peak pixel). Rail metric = 4726.35 angstrom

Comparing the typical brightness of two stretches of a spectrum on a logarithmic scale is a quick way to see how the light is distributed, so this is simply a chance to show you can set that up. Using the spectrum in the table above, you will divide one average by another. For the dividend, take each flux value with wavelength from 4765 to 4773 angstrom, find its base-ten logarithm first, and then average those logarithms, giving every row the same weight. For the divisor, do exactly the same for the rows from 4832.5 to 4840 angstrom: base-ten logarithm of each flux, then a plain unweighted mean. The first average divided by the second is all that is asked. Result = 0.99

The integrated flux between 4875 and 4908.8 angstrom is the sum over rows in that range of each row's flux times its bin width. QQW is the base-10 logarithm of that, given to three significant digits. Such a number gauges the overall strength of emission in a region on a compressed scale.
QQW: 2.77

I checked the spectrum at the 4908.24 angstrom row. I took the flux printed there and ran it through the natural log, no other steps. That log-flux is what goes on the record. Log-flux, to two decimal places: 2.80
